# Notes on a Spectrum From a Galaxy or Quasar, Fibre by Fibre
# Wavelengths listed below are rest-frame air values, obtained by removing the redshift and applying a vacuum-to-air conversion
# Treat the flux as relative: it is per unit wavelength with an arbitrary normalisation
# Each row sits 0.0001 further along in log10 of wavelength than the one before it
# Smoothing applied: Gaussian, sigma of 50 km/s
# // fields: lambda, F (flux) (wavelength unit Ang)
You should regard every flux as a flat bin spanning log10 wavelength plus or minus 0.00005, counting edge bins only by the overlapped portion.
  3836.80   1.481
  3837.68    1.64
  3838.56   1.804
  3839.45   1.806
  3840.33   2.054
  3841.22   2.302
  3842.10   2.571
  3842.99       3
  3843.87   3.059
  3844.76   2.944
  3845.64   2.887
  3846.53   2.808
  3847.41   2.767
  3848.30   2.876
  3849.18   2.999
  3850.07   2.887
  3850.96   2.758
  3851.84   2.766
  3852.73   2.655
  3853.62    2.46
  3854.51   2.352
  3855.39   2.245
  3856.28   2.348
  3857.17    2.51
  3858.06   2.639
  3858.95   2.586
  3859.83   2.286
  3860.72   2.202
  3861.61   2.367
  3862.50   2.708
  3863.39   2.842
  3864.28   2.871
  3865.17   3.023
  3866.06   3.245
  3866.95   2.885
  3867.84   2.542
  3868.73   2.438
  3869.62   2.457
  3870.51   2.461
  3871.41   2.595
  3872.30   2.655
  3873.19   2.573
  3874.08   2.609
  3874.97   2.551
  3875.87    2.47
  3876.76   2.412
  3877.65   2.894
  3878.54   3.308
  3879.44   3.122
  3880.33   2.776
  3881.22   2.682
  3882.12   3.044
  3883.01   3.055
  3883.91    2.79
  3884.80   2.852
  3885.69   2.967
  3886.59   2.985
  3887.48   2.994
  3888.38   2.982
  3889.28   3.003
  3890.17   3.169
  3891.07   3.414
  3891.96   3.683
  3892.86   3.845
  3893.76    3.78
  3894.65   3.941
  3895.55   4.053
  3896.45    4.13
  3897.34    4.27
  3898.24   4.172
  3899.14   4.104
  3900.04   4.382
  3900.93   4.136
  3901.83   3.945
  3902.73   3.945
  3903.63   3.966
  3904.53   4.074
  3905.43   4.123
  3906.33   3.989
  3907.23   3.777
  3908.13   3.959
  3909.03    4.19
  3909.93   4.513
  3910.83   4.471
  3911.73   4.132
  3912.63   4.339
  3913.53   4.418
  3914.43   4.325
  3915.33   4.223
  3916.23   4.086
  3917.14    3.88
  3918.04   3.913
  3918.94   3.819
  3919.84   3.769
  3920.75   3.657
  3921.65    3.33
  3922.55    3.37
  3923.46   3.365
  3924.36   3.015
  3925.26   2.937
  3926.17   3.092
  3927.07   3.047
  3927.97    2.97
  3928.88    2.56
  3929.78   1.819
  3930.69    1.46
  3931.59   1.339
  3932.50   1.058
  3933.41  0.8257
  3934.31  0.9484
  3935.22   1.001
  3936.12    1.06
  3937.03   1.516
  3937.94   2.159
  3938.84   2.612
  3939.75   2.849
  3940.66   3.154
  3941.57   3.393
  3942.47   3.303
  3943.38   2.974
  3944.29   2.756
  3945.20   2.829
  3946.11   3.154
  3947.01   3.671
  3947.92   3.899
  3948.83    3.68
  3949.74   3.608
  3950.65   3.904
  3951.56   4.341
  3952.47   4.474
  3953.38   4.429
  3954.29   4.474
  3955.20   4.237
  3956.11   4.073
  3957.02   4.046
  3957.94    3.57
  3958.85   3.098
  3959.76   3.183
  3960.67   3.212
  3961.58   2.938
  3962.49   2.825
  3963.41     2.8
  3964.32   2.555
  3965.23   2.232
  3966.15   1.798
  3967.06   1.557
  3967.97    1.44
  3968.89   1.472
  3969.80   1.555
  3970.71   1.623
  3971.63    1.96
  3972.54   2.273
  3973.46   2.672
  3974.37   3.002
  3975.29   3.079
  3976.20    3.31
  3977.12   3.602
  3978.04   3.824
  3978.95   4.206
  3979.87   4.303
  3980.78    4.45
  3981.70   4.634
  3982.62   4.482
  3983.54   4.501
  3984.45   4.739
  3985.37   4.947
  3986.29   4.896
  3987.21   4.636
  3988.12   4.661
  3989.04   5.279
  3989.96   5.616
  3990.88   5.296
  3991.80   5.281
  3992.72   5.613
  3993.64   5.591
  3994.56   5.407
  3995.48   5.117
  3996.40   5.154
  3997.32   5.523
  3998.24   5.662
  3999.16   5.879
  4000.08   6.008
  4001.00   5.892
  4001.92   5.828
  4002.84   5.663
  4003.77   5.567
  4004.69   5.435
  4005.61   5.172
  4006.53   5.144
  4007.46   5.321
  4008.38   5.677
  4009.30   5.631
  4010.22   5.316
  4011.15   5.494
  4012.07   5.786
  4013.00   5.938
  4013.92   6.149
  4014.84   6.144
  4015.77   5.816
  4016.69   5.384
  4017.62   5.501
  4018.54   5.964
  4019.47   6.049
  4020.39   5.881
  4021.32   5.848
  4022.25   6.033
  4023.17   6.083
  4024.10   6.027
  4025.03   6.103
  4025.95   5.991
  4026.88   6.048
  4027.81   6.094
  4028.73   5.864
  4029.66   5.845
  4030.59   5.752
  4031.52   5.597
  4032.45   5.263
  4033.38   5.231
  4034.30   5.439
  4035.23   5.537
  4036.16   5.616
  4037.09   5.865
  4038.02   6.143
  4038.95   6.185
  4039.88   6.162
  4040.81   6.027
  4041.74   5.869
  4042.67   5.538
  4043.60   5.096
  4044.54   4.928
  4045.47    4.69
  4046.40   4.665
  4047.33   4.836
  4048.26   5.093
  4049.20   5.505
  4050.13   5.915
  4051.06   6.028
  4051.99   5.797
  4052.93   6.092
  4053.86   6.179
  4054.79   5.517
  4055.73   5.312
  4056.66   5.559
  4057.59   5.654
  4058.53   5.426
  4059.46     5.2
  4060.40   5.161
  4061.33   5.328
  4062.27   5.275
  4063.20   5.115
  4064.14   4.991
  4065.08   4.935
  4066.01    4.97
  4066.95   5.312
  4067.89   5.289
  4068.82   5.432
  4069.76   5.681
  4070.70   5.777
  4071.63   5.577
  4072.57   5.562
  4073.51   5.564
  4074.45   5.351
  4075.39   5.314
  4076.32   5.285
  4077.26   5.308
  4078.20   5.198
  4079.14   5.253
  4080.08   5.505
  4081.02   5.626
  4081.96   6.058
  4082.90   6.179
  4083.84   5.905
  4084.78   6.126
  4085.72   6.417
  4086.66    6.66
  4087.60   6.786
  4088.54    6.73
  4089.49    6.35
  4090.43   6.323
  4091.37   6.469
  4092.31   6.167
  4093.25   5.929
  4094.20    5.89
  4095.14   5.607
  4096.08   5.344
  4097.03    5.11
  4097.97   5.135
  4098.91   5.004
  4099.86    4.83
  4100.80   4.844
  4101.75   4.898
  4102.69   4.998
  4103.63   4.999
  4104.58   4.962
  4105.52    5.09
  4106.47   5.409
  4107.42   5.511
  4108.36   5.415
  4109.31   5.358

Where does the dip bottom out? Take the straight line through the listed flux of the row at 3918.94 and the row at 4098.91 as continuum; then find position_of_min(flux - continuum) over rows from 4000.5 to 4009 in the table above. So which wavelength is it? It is 4006.53 Ang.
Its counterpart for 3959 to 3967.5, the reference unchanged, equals 3967.06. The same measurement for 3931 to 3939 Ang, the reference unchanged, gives 3933.41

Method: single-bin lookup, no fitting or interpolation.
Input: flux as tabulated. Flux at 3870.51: 2.461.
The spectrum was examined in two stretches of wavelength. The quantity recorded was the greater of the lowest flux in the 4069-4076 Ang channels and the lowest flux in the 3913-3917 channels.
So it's 5.3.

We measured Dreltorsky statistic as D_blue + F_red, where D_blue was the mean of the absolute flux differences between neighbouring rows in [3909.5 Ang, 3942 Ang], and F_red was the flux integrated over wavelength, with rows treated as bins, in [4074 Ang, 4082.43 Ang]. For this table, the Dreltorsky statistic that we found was 46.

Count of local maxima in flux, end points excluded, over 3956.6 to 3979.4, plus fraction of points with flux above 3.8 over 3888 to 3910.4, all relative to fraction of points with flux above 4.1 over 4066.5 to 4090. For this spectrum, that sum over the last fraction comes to 2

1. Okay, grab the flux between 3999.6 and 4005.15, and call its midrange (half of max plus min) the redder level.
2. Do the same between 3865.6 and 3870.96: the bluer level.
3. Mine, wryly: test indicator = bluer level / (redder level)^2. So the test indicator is 0.09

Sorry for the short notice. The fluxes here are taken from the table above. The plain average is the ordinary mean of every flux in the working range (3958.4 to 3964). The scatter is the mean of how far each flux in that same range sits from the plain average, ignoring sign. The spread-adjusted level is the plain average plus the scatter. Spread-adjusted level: 3.2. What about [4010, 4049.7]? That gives 6.0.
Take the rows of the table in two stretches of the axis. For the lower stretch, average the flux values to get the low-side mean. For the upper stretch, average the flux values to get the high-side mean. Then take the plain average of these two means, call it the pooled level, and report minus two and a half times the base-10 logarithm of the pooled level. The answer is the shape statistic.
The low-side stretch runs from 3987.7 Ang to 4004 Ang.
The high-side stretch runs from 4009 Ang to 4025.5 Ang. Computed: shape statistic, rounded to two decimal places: -1.88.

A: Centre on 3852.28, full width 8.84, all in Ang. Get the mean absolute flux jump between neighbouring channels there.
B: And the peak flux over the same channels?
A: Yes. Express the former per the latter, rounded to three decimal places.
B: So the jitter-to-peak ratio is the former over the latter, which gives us 0.037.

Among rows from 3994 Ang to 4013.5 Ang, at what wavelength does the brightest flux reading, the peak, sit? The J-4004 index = 4000.08 Ang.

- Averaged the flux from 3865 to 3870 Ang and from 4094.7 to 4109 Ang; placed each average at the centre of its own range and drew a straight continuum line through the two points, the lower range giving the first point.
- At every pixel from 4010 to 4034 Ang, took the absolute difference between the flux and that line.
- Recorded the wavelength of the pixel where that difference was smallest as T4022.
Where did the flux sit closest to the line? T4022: 4033.38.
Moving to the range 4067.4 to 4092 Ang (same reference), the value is 4078.20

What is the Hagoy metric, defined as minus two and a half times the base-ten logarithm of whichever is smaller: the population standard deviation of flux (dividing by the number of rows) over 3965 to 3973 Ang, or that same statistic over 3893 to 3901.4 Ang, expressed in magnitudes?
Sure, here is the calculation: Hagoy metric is 1.96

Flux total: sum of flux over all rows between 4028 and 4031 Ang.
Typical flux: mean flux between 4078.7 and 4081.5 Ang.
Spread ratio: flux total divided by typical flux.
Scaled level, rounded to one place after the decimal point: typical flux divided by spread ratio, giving 1.7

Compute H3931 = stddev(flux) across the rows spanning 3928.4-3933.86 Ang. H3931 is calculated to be 0.6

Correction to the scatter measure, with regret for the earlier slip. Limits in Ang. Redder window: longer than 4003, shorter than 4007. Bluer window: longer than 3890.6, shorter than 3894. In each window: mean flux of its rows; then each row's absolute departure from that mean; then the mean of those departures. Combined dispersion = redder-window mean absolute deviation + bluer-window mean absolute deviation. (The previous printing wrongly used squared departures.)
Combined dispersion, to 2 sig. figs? 0.30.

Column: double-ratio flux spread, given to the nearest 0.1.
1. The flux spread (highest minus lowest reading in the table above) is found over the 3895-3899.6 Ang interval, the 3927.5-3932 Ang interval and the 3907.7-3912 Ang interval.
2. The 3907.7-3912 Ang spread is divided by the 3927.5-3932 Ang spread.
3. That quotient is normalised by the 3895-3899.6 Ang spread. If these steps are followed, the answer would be 1.6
